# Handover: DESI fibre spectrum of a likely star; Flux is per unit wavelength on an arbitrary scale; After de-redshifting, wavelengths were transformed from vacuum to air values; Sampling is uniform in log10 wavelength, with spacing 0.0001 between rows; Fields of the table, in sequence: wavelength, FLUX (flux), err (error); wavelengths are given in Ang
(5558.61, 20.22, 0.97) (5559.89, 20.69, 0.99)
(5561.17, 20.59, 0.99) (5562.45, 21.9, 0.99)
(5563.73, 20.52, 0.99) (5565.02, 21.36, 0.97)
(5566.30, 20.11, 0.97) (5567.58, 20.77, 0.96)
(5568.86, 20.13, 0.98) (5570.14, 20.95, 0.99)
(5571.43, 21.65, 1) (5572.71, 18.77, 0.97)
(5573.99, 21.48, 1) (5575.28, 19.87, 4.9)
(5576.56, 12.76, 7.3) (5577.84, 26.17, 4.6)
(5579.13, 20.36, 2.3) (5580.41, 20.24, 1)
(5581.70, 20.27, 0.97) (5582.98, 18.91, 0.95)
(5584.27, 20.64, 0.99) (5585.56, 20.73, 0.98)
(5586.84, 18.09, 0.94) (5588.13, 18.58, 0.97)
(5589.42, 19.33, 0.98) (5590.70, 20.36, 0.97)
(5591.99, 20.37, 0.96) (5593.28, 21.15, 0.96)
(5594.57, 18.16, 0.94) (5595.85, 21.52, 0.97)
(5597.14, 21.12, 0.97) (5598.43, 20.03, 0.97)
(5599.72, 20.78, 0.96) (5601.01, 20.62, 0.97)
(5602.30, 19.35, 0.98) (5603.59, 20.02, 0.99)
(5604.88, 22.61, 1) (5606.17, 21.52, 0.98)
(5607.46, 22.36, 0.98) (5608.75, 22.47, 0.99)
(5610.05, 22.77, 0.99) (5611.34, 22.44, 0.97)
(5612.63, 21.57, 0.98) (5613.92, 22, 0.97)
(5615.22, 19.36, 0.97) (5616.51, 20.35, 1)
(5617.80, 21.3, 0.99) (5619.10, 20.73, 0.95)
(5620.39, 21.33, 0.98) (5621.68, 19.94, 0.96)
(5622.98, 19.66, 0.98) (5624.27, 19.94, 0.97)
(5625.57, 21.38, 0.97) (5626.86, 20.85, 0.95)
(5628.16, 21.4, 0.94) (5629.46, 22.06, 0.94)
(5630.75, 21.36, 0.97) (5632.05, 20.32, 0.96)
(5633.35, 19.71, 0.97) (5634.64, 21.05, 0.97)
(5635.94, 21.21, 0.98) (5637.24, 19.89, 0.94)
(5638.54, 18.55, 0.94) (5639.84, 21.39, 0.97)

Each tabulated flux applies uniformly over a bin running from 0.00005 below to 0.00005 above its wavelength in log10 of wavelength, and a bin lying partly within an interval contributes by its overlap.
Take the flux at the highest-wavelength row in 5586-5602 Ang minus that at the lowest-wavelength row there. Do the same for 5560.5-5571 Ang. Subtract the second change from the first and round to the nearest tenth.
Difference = 2.2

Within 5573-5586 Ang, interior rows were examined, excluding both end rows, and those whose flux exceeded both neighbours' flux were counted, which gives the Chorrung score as 2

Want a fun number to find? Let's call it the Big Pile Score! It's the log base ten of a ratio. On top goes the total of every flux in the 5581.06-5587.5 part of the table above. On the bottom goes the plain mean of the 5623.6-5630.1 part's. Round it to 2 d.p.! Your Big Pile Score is 0.67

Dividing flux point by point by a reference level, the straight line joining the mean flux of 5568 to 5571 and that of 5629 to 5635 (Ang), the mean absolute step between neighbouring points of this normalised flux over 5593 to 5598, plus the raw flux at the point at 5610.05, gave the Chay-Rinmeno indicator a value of 22.9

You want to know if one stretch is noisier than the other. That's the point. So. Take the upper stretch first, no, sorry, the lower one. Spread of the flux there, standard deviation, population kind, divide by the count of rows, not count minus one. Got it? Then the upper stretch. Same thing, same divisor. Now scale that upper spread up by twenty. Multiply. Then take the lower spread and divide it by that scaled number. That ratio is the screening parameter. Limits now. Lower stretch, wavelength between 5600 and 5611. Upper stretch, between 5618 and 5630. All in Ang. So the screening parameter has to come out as 0.080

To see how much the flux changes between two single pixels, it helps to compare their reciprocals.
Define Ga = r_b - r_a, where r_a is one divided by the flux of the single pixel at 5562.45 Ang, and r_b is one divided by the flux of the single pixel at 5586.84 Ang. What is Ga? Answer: 0.010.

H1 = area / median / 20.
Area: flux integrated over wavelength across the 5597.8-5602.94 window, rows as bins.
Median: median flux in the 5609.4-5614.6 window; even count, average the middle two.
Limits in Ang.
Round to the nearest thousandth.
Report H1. 0.234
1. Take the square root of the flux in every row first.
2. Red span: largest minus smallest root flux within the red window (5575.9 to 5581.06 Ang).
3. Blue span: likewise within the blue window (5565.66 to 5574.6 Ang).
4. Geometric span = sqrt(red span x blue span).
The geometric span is 0.70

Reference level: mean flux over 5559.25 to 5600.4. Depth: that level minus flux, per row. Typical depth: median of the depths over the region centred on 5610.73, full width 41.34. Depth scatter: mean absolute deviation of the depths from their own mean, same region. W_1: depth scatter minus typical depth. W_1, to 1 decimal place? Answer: 1.7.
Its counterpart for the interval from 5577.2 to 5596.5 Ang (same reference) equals 1.3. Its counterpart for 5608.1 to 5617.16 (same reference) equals 2.7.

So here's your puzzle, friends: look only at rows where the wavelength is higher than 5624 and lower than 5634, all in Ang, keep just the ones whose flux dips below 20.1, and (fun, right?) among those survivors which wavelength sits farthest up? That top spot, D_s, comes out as 5633.35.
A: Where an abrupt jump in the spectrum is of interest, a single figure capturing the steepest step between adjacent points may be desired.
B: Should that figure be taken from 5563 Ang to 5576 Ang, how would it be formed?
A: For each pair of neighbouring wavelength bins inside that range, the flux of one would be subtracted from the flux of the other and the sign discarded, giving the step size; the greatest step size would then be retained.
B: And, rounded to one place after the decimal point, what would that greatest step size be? 2.9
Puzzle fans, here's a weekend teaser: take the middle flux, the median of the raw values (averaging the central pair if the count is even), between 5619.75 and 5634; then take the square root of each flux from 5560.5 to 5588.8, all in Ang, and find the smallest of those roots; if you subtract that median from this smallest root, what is -17.3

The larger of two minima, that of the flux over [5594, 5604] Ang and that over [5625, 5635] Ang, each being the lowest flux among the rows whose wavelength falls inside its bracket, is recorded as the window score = 19.7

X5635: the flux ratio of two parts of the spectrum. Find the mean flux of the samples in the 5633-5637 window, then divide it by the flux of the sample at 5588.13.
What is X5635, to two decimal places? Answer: 1.11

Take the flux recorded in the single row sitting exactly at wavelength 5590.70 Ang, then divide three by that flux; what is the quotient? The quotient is 0.147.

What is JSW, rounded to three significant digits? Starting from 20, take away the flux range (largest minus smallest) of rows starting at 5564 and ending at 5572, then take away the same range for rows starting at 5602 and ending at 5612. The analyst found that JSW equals 15.0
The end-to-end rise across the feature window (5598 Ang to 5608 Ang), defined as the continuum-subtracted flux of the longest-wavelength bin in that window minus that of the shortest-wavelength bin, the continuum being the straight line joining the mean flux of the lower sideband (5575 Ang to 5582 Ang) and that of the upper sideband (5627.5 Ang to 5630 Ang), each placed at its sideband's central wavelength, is 2.0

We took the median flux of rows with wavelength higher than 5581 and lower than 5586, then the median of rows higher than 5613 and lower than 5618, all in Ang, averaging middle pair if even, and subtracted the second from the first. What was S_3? -0.4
